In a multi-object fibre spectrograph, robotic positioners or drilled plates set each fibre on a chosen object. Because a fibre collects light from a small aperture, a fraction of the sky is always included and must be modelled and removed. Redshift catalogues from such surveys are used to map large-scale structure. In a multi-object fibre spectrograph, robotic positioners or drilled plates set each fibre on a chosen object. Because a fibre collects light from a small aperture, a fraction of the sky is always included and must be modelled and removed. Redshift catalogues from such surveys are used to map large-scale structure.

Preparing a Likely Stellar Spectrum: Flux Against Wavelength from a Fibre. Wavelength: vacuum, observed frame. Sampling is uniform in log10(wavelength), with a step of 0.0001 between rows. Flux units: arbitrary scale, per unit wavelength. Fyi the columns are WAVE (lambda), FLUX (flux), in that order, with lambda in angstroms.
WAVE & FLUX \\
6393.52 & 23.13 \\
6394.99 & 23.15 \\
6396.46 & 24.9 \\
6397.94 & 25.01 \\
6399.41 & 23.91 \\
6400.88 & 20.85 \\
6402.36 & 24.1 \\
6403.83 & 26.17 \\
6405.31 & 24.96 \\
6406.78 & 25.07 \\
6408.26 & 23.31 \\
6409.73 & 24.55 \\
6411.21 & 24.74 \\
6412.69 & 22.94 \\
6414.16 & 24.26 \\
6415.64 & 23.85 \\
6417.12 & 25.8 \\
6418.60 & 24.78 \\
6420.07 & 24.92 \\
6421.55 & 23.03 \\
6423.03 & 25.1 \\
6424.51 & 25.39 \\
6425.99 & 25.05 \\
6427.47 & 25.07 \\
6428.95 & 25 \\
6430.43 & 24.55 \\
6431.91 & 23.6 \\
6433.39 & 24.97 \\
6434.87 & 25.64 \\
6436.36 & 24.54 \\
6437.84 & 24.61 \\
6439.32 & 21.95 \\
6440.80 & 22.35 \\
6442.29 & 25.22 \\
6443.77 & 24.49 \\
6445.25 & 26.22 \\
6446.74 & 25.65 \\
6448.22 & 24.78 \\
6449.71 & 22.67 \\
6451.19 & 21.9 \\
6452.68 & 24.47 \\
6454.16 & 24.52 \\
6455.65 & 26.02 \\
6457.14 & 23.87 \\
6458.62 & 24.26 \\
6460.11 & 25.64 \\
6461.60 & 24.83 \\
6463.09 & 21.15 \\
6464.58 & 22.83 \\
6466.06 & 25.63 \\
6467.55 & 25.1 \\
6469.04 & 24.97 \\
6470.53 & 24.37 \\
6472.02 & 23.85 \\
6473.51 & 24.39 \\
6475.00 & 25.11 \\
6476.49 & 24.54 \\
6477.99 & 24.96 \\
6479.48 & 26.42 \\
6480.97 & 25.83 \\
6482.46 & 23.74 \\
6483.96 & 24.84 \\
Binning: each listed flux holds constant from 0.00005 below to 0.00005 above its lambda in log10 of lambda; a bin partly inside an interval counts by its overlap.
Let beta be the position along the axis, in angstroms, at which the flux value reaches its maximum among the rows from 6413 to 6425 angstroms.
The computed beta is 6417.12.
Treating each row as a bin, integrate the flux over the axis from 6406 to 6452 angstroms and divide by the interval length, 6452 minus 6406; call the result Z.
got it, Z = 24.4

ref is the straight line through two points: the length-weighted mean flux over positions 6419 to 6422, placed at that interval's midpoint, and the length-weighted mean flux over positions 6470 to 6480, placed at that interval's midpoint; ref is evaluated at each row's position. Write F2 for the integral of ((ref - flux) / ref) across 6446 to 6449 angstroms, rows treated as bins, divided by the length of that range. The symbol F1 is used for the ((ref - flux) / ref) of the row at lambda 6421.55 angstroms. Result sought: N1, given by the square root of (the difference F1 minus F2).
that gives 0.28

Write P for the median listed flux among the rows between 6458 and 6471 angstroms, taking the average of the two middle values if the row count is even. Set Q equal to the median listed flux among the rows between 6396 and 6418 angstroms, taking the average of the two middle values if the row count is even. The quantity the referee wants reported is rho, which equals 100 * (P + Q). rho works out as 4938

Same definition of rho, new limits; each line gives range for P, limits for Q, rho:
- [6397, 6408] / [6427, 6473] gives 4951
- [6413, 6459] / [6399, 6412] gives 4916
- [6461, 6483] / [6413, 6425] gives 4968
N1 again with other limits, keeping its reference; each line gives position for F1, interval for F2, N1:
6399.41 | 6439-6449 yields 0.07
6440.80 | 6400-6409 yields 0.29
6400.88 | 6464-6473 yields 0.35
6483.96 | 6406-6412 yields 0.12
